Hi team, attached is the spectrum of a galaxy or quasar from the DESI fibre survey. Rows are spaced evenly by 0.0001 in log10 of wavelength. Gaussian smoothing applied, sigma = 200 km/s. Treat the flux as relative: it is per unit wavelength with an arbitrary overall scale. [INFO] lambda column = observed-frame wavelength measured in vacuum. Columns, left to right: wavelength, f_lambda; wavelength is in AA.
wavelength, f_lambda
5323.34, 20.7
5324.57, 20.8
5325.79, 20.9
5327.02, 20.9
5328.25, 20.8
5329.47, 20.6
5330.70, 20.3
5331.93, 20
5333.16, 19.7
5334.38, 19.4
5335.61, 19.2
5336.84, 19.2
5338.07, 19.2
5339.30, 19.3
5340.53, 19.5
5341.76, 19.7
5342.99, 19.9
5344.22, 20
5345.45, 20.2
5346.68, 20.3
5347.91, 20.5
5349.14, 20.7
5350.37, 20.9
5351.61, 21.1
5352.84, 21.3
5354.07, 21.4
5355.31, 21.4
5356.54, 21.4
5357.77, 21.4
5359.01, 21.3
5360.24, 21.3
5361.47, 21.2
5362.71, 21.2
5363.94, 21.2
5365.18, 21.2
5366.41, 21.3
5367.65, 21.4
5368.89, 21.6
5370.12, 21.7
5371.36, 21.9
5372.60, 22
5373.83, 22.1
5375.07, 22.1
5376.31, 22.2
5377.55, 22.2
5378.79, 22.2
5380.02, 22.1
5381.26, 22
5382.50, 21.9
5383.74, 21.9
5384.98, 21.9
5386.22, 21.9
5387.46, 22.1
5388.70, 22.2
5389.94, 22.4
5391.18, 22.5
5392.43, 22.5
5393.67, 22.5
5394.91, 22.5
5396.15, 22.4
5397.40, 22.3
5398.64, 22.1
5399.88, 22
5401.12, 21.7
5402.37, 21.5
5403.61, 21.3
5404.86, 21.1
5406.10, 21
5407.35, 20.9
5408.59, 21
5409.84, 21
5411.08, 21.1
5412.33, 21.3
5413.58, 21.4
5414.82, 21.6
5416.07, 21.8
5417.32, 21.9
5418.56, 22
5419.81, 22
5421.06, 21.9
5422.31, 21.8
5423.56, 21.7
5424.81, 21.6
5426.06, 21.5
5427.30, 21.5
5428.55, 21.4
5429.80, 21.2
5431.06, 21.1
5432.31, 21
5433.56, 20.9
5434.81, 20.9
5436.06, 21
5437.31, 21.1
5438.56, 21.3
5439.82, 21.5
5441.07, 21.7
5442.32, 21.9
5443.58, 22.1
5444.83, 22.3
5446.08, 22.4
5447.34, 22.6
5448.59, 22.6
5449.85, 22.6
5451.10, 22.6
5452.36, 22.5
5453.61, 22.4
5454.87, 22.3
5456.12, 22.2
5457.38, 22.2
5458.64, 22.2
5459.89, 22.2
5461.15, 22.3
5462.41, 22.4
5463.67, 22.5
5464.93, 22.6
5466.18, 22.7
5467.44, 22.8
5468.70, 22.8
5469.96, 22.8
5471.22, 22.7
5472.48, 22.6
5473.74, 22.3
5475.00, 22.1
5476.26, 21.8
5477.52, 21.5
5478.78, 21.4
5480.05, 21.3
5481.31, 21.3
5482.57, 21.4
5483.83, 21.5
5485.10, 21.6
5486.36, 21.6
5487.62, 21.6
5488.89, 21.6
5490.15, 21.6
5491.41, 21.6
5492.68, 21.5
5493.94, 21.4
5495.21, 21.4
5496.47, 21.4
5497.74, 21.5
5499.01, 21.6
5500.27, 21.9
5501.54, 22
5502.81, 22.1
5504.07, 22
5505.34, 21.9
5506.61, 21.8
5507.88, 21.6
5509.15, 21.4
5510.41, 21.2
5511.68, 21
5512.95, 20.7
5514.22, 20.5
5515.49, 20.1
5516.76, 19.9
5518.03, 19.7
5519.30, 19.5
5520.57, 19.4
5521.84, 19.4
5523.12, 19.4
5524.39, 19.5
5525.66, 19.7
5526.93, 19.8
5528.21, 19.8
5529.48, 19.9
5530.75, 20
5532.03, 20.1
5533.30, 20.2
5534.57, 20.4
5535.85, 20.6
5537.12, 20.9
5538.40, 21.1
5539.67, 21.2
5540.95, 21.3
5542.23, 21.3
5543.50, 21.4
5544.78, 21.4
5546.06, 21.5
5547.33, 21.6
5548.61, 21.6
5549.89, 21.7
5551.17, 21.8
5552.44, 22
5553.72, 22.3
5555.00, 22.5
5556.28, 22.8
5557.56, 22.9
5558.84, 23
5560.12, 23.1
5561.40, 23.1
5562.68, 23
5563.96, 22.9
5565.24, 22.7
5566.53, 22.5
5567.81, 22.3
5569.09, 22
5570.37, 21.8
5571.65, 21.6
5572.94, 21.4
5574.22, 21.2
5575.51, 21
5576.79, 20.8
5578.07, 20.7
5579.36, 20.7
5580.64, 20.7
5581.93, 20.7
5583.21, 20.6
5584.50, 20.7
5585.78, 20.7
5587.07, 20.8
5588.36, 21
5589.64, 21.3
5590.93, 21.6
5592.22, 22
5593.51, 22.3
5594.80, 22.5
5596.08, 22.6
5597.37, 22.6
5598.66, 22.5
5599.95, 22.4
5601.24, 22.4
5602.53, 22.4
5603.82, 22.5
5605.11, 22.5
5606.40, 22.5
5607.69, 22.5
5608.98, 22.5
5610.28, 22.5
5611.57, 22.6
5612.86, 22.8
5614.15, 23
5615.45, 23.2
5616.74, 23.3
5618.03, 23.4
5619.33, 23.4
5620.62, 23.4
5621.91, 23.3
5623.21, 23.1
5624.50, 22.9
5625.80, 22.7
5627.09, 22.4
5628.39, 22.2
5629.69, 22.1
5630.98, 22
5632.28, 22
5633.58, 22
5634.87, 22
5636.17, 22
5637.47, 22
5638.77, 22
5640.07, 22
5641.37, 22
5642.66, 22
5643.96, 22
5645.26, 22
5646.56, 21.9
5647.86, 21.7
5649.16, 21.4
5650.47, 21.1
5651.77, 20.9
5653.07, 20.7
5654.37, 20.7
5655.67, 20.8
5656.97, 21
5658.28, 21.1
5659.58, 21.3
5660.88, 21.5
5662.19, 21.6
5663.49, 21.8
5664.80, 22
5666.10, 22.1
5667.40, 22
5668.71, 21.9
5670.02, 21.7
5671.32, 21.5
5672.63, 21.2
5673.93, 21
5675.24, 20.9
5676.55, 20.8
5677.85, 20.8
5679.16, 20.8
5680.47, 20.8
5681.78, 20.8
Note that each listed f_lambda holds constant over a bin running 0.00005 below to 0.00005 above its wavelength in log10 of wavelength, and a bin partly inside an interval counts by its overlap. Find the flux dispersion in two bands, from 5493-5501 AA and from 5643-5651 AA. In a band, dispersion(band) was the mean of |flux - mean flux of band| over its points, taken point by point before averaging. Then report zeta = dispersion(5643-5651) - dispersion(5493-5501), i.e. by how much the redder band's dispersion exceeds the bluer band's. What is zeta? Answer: 0.14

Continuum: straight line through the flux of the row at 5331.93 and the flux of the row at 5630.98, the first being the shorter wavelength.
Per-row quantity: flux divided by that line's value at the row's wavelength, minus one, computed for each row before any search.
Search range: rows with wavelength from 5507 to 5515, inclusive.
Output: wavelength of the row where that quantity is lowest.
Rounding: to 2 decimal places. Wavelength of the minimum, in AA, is 5514.22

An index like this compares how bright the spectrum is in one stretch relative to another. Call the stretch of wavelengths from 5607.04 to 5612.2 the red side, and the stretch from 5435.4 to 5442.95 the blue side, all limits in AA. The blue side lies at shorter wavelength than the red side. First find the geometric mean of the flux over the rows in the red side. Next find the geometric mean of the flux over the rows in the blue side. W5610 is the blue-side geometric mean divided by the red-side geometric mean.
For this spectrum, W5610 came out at 0.95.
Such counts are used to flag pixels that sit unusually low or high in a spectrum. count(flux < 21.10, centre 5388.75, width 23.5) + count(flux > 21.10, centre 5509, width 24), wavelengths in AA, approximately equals 11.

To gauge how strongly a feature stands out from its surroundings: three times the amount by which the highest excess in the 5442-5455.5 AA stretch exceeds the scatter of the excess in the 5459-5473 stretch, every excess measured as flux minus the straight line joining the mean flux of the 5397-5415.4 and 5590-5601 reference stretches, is 2.4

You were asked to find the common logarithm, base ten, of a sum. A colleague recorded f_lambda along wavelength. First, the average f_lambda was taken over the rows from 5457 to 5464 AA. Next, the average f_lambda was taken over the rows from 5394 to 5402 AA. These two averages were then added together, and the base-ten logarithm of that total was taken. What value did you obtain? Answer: 1.648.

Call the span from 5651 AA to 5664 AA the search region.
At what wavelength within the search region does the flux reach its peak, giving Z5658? 5663.49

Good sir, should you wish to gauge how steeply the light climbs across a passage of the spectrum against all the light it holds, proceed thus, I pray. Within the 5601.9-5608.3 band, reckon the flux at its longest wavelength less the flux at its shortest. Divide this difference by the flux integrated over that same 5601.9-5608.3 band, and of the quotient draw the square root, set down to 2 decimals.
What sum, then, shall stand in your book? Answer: 0.03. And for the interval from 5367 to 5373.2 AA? 0.07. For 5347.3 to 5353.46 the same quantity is 0.08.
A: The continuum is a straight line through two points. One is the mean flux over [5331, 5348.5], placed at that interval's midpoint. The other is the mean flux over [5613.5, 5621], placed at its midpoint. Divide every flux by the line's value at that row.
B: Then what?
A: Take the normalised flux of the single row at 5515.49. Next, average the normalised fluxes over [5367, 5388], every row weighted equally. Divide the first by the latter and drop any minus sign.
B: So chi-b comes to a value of 0.842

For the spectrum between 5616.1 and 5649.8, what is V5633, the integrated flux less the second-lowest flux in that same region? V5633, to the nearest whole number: 732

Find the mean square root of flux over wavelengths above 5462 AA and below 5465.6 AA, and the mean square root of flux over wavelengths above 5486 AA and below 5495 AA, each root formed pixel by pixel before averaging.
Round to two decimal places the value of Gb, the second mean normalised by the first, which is 0.98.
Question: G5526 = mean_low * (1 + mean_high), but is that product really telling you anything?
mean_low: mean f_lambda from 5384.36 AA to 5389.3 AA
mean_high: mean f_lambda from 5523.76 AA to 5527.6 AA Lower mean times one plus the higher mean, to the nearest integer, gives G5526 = 455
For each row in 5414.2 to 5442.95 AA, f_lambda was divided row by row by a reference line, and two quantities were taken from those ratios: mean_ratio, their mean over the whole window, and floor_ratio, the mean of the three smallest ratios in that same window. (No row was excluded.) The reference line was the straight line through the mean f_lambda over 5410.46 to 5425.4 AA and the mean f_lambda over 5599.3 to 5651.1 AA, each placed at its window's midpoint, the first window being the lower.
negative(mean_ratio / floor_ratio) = -1.028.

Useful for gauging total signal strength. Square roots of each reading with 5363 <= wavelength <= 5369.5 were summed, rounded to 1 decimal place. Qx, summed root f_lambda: 23.1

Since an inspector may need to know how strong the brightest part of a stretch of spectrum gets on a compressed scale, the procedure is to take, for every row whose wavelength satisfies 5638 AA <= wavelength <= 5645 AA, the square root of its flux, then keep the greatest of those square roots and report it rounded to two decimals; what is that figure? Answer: 4.69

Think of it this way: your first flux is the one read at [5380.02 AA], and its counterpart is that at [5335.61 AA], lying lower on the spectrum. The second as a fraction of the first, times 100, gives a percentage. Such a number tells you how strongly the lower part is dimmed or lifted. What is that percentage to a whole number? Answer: 87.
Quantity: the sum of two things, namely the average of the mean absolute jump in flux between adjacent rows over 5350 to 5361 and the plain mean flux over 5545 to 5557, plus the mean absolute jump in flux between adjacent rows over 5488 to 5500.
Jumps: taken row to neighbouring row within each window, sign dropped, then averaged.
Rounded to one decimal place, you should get 11.1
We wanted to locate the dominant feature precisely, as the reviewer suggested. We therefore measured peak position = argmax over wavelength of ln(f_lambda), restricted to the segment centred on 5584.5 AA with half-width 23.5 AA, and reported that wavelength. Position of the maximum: 5561.40 AA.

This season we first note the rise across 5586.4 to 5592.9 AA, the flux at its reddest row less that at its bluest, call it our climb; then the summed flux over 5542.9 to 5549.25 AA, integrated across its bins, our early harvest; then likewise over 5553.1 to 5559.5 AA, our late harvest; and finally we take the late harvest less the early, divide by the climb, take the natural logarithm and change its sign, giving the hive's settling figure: -2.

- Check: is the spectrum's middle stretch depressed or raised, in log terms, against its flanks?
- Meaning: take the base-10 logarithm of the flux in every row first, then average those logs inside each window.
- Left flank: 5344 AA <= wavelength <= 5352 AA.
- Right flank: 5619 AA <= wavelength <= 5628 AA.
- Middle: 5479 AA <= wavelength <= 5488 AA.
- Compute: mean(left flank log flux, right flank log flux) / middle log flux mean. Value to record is 1.004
